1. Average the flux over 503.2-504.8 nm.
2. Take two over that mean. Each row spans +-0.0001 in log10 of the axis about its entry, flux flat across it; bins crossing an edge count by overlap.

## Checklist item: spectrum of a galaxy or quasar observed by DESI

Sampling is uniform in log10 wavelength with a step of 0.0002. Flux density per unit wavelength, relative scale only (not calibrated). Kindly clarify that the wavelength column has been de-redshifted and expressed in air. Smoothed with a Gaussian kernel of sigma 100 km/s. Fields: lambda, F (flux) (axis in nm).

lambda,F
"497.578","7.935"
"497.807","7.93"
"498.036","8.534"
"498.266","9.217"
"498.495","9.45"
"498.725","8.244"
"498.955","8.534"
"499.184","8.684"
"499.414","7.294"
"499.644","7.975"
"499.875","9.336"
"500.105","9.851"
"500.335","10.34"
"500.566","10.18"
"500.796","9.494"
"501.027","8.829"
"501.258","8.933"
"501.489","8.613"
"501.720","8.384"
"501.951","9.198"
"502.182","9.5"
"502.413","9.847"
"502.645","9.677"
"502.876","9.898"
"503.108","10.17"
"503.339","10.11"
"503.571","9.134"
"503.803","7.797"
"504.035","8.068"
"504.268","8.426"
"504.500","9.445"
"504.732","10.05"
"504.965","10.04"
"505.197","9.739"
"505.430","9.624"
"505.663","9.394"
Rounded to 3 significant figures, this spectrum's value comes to 0.222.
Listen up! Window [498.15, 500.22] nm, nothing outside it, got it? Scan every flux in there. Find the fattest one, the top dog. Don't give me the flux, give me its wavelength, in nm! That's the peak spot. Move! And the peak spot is 500.105 nm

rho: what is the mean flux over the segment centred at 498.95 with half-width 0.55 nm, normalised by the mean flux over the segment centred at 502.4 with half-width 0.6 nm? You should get 0.88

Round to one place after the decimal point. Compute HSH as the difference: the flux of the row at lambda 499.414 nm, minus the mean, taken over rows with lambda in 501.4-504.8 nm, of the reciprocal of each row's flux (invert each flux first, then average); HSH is 7.2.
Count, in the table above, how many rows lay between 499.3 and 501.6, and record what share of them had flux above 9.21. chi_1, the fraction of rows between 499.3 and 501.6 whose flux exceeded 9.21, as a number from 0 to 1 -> 0.50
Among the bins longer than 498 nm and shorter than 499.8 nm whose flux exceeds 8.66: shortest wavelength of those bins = 498.266 nm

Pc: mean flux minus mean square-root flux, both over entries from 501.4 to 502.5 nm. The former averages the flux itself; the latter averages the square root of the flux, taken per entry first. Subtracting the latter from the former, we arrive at 6.09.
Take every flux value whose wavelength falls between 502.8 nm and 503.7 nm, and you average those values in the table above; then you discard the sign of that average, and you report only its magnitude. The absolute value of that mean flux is 9.8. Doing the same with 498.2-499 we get 8.9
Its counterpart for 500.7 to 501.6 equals 9.0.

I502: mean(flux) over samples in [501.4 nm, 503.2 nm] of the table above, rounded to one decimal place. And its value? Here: 9.4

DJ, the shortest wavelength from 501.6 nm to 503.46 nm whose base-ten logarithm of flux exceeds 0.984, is 502.413 nm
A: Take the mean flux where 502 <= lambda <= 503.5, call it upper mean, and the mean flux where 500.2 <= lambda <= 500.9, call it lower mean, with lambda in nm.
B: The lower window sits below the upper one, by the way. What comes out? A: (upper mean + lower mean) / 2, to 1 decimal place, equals 9.9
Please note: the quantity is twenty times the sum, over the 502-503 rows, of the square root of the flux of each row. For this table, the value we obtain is 250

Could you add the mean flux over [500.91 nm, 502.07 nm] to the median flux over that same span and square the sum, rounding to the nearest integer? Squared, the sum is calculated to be 310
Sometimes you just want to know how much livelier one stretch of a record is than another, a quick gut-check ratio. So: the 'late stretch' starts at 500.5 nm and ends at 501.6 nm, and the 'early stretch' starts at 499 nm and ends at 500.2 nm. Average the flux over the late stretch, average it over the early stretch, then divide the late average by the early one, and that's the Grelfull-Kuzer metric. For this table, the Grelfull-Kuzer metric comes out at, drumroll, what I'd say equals 1.07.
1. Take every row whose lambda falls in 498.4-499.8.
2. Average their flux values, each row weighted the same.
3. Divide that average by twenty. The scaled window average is 0.42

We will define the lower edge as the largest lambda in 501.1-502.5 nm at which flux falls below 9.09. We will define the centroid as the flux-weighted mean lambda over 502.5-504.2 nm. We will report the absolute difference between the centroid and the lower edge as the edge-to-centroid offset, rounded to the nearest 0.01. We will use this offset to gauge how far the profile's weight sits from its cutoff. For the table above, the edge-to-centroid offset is 1.58 nm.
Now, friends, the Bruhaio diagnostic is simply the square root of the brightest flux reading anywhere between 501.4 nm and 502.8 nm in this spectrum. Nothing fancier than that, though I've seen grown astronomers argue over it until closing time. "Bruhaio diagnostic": 3.14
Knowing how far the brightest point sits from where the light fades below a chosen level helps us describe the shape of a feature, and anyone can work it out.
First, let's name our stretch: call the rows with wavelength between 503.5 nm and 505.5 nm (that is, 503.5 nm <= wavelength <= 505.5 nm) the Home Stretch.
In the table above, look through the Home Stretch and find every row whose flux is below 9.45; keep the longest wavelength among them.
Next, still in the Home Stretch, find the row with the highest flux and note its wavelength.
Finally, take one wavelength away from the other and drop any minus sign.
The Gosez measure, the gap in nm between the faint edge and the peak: 0.23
